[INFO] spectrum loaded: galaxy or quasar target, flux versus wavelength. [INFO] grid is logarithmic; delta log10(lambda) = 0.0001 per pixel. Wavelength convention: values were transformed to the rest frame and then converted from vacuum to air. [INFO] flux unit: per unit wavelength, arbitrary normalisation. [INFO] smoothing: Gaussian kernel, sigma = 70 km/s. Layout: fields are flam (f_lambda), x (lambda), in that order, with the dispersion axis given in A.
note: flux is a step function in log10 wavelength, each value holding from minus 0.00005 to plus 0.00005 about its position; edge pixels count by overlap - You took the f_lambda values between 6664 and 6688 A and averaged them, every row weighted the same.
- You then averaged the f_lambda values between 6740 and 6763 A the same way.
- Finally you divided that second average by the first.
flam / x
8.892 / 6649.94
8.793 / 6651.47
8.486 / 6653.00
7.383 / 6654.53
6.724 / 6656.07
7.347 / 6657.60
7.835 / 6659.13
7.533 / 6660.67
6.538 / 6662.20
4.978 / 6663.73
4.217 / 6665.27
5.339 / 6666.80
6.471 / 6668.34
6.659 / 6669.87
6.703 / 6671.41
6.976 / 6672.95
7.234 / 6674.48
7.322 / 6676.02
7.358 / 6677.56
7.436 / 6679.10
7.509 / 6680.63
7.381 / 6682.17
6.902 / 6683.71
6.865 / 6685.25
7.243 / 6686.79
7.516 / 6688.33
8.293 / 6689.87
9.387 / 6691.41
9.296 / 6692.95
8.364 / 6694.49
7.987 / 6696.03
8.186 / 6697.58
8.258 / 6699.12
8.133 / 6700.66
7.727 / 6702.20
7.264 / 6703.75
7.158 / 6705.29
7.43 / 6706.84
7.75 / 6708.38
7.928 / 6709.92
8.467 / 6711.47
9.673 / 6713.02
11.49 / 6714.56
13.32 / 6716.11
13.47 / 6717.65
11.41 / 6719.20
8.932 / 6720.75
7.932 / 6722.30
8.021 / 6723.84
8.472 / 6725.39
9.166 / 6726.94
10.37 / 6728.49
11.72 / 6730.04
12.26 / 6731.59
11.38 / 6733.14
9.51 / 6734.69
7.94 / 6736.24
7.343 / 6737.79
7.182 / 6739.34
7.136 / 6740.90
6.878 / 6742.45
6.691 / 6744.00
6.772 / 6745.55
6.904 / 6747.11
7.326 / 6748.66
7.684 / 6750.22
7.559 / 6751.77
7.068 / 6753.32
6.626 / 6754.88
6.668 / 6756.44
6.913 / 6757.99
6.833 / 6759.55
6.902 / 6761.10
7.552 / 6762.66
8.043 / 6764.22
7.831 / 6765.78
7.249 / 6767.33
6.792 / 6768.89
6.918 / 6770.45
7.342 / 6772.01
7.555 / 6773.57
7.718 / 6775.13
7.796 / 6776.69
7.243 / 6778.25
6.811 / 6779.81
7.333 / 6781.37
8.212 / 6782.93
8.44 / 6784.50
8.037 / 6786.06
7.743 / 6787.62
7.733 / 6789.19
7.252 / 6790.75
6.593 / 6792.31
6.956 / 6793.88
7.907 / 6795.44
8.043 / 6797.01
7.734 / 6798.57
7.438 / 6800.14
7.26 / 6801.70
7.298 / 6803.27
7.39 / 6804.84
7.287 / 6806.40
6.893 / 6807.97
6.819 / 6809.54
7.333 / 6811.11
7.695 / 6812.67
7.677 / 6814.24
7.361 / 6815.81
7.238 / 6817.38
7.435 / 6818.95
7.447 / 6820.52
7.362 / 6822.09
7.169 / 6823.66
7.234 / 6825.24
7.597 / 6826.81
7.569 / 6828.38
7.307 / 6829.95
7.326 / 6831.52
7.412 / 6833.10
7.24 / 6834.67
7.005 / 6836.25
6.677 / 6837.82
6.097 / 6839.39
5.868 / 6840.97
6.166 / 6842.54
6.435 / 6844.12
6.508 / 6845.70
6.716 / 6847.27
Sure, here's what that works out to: 1.04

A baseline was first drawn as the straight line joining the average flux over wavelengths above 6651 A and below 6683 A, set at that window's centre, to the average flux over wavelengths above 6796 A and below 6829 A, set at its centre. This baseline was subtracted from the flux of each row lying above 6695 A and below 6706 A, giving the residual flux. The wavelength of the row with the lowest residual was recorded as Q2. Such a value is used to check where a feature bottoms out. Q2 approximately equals 6705.29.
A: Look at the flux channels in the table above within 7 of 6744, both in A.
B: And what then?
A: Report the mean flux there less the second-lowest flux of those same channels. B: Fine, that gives 0.33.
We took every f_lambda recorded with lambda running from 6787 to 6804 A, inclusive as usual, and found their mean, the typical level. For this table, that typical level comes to 7.45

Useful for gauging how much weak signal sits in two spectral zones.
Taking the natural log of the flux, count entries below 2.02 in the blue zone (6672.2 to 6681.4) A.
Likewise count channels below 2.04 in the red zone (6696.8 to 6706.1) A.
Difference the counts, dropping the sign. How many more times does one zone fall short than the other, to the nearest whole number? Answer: 4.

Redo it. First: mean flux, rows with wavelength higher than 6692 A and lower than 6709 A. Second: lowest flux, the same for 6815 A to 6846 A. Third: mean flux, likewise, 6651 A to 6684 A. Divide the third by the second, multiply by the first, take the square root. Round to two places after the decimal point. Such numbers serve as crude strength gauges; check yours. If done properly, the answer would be 3.07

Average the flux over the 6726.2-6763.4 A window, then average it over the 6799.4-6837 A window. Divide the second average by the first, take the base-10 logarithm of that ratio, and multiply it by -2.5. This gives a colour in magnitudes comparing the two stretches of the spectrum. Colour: 0.10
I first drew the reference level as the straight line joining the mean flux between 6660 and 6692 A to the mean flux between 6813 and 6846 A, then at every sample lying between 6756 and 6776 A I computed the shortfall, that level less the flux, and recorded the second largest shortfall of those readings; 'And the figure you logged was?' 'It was 0.2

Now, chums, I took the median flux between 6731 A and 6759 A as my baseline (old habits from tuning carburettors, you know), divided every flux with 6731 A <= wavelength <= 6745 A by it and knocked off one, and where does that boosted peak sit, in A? 6731.59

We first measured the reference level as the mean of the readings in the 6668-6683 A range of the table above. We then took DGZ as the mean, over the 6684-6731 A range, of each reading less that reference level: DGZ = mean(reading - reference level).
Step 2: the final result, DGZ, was 1.8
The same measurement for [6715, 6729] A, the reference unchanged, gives 3.0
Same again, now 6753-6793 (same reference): 0.2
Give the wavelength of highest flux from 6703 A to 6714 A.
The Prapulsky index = 6713.02 A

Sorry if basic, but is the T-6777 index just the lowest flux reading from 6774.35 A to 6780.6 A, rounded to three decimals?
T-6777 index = 6.811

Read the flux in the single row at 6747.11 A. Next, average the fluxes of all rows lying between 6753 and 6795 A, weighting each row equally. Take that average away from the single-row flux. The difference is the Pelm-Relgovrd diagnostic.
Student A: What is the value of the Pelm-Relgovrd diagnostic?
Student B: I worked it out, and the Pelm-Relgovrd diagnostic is -0.4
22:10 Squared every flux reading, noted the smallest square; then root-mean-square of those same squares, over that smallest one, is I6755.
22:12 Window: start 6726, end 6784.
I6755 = 1.6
